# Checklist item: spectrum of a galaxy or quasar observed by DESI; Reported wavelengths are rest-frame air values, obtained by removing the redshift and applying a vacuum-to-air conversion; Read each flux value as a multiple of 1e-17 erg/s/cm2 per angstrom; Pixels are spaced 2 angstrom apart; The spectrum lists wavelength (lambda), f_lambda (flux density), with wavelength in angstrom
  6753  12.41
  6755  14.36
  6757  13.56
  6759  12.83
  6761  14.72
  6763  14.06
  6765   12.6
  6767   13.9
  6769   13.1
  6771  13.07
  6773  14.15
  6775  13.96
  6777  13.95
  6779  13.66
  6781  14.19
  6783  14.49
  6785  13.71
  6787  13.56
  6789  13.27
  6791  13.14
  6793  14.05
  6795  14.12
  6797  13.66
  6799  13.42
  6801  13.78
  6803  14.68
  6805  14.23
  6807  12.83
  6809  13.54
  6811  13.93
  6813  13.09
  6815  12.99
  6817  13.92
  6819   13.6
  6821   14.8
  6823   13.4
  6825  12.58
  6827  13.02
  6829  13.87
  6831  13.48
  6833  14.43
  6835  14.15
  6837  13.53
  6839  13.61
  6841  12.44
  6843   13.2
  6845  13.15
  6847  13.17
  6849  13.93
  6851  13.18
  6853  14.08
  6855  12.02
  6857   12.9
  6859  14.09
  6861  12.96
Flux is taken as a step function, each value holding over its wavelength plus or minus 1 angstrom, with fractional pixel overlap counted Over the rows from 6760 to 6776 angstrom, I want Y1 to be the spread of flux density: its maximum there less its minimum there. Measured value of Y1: 2.1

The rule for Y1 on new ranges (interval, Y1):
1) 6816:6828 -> 2.2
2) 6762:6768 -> 1.5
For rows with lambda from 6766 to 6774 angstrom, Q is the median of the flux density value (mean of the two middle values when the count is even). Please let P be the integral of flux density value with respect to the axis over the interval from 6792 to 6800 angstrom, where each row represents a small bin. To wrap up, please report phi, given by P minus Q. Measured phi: 97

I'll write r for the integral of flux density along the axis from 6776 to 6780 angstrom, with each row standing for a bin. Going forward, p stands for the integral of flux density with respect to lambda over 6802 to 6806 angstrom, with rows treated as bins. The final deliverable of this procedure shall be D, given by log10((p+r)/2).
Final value 1.75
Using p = 57.8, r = 55.2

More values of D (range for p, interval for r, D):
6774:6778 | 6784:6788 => 1.74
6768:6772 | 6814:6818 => 1.72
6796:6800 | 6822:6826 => 1.72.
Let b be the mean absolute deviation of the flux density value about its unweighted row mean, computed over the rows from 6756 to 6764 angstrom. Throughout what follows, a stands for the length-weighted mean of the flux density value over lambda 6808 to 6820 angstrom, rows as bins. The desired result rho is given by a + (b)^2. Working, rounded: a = 13.5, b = 0.60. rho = 13.87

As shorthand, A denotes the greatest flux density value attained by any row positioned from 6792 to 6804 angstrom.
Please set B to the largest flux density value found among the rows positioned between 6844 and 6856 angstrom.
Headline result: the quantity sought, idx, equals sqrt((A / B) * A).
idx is 3.91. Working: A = 14.68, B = 14.08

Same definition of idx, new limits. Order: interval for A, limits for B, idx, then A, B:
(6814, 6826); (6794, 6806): 3.86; 14.8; 14.68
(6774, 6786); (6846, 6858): 3.86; 14.49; 14.08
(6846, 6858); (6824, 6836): 3.71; 14.08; 14.43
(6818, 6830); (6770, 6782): 3.93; 14.8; 14.19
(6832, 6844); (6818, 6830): 3.75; 14.43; 14.8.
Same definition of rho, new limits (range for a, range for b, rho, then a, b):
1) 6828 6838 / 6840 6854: 14.05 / 13.9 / 0.40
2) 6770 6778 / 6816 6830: 14.05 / 13.8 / 0.51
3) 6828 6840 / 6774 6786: 13.90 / 13.8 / 0.23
